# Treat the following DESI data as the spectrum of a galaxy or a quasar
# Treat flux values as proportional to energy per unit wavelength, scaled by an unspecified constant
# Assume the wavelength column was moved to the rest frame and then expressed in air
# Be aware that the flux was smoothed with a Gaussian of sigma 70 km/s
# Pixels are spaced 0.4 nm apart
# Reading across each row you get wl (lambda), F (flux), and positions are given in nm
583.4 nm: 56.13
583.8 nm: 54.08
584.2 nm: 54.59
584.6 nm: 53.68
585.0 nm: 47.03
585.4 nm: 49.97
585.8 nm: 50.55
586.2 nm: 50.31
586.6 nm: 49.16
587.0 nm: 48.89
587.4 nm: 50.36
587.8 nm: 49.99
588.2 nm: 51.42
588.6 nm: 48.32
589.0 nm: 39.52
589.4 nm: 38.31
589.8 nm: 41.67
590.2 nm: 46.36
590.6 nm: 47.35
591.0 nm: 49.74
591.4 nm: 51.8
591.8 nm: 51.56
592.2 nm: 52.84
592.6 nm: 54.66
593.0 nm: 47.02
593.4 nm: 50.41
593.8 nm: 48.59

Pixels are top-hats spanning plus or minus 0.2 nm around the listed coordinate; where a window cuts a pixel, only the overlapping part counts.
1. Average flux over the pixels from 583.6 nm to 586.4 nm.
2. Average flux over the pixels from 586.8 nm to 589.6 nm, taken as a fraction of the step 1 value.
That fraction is 0.91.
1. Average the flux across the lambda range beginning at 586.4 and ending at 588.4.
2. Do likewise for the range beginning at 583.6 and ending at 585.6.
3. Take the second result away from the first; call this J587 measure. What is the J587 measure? -1.9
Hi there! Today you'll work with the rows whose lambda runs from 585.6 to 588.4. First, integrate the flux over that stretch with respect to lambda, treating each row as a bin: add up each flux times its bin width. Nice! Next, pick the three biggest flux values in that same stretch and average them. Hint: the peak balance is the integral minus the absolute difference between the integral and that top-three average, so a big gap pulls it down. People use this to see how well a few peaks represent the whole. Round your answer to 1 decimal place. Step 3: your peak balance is 50.8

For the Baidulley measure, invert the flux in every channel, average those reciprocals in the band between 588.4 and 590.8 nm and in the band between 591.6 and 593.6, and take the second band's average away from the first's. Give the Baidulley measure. 0.0036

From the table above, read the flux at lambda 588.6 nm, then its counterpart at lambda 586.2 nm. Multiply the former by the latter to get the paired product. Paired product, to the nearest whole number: 2431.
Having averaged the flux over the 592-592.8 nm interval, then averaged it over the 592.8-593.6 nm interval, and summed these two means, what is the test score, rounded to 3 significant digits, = 102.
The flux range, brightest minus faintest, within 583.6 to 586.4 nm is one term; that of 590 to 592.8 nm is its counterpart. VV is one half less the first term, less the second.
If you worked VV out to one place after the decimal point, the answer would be -15.4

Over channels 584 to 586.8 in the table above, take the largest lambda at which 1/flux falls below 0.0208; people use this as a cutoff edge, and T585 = 586.6 nm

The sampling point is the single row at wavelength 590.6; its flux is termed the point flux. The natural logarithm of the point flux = 3.86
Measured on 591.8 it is 3.94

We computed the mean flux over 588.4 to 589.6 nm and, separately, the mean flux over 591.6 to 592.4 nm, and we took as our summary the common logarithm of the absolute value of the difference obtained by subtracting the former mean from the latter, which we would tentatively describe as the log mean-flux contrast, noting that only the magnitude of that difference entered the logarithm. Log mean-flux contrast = 1.0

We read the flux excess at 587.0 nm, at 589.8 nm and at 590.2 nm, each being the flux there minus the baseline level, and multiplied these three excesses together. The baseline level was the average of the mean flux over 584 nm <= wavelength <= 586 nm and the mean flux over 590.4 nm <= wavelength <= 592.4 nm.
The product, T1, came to -85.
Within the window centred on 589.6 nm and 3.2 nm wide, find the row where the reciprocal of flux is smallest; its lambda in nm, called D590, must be 588.2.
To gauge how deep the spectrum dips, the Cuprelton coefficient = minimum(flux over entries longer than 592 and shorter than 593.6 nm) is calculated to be 47.02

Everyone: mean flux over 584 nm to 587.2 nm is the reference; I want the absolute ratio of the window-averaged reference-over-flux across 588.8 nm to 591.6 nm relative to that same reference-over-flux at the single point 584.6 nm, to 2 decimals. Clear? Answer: 1.21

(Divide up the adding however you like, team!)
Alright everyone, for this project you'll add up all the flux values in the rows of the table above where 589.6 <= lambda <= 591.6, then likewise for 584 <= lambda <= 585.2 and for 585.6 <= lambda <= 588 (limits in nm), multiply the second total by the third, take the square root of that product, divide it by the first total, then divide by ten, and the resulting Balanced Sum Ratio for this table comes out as 0.091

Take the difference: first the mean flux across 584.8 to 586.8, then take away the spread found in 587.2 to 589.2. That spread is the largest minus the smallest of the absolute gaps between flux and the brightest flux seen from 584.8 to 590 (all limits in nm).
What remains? 38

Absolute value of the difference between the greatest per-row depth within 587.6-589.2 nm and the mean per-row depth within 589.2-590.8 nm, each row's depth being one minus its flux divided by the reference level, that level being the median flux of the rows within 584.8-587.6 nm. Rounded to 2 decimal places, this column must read 0.08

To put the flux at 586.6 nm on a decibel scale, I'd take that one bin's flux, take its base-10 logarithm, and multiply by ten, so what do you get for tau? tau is 16.9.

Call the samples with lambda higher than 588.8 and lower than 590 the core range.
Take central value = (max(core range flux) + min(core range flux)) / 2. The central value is 40.0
